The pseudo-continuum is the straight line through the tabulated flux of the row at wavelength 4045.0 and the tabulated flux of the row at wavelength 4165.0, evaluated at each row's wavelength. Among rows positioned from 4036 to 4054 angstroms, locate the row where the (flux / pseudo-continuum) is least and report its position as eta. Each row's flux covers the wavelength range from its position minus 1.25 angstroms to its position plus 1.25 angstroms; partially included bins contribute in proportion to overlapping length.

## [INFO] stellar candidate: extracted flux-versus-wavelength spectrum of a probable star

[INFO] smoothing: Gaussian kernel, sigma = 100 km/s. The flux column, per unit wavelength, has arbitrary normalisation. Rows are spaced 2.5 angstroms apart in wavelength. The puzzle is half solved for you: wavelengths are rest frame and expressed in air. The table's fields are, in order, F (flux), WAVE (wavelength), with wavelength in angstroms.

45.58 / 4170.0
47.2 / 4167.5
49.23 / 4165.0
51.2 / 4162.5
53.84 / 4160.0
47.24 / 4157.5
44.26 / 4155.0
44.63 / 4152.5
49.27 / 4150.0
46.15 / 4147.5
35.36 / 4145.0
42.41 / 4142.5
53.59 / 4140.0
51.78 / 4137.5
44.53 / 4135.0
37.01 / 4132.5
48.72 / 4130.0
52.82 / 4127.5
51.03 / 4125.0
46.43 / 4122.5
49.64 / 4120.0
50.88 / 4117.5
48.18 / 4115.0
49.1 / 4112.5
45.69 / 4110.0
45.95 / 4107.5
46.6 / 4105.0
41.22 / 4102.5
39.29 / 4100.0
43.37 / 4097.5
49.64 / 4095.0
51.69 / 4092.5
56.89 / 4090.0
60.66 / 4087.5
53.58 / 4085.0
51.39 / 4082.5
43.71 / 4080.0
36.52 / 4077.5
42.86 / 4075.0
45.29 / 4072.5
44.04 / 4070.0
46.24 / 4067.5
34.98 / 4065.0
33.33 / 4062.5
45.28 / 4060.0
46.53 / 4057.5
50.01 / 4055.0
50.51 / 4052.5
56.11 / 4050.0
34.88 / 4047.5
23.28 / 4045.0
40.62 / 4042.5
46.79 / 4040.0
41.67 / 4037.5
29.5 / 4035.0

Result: 4045.0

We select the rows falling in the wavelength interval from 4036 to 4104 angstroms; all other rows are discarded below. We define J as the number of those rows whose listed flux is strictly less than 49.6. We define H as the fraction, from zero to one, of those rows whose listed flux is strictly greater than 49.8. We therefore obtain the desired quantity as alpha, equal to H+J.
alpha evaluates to 18.3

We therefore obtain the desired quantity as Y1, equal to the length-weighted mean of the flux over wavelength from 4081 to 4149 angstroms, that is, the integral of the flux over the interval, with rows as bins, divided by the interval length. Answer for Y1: 47.9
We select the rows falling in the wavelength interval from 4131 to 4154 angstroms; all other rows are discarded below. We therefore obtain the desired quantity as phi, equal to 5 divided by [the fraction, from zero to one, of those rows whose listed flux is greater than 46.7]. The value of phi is 15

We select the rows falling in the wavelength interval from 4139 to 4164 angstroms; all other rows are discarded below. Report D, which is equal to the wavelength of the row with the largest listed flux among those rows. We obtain 4160.0 angstroms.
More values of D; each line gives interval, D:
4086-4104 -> 4087.5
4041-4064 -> 4050.0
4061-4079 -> 4067.5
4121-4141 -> 4140.0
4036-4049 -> 4040.0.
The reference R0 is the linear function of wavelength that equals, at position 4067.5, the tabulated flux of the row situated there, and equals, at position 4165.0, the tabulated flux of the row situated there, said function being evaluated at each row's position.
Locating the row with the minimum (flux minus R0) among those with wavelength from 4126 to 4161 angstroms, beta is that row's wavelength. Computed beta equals 4145.0 angstroms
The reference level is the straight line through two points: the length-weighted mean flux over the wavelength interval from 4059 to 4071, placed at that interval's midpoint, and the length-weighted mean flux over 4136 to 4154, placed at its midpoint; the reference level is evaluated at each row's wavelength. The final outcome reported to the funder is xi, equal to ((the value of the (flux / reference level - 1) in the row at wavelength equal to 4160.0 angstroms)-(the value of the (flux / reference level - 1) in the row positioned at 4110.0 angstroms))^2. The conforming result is 0.009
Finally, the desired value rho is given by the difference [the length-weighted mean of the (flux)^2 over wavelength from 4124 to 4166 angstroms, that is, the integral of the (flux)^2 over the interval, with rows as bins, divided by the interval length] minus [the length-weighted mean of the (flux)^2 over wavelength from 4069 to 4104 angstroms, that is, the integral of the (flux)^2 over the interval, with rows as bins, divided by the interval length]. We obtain -14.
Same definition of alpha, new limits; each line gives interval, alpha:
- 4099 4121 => 7.1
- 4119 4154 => 9.3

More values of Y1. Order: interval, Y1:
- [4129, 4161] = 46.0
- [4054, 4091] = 46.0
